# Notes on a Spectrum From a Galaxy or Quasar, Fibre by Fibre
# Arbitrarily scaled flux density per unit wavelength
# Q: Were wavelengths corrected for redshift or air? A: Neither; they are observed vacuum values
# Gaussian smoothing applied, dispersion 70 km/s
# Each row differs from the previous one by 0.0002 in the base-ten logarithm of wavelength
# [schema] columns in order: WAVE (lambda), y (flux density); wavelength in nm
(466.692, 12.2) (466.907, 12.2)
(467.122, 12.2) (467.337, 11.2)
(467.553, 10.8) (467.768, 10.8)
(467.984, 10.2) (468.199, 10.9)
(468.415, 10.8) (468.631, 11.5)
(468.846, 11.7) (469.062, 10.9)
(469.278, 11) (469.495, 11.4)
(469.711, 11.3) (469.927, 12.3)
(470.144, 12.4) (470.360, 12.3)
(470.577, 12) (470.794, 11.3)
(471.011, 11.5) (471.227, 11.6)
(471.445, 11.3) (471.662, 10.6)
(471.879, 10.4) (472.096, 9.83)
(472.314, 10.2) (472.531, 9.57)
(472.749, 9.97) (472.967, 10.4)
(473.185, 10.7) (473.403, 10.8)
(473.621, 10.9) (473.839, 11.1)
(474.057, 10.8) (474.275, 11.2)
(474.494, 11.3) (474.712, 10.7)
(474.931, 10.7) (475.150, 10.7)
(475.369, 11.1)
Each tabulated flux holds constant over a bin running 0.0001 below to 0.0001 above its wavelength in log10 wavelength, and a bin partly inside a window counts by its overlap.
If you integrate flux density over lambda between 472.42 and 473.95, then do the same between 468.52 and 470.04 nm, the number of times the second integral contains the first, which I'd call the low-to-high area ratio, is 1.08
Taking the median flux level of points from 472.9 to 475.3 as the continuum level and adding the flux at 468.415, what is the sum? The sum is 21.6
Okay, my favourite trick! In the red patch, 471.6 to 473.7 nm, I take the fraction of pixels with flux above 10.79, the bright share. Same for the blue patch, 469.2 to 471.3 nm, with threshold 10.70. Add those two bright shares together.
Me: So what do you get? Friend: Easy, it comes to 1.20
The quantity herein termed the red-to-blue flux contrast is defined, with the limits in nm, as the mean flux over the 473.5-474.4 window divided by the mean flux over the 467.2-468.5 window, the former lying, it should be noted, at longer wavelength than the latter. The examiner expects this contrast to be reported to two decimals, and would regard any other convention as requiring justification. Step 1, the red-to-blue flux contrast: 1.02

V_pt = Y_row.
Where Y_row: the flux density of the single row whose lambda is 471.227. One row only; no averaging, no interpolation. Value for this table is 11.6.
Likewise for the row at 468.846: 11.7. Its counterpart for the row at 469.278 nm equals 11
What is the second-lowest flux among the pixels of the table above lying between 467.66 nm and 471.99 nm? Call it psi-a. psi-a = 10.4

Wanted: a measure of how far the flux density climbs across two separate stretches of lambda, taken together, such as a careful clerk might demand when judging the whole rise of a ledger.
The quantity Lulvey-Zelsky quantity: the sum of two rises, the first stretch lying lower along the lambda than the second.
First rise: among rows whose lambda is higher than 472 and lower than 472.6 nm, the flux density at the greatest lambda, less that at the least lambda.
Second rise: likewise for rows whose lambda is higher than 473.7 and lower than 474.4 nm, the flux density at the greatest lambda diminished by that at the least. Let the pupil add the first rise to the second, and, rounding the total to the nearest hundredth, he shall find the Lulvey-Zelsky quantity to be -0.16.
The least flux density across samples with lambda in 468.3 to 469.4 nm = 10.8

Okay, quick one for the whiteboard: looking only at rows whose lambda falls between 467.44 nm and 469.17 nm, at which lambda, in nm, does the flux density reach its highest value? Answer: 468.846 nm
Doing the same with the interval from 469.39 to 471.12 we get 470.144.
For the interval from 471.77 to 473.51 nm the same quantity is 473.403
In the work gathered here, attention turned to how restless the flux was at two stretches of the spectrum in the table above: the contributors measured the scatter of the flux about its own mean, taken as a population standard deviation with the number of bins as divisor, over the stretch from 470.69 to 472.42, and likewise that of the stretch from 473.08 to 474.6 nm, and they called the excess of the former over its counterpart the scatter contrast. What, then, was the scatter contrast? 0.41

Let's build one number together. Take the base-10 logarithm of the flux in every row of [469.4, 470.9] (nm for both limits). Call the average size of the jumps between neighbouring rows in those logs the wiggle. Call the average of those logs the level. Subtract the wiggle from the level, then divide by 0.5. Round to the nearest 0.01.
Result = 2.12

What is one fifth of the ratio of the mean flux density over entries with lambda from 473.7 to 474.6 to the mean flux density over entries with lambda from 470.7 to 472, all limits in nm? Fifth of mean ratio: 0.200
